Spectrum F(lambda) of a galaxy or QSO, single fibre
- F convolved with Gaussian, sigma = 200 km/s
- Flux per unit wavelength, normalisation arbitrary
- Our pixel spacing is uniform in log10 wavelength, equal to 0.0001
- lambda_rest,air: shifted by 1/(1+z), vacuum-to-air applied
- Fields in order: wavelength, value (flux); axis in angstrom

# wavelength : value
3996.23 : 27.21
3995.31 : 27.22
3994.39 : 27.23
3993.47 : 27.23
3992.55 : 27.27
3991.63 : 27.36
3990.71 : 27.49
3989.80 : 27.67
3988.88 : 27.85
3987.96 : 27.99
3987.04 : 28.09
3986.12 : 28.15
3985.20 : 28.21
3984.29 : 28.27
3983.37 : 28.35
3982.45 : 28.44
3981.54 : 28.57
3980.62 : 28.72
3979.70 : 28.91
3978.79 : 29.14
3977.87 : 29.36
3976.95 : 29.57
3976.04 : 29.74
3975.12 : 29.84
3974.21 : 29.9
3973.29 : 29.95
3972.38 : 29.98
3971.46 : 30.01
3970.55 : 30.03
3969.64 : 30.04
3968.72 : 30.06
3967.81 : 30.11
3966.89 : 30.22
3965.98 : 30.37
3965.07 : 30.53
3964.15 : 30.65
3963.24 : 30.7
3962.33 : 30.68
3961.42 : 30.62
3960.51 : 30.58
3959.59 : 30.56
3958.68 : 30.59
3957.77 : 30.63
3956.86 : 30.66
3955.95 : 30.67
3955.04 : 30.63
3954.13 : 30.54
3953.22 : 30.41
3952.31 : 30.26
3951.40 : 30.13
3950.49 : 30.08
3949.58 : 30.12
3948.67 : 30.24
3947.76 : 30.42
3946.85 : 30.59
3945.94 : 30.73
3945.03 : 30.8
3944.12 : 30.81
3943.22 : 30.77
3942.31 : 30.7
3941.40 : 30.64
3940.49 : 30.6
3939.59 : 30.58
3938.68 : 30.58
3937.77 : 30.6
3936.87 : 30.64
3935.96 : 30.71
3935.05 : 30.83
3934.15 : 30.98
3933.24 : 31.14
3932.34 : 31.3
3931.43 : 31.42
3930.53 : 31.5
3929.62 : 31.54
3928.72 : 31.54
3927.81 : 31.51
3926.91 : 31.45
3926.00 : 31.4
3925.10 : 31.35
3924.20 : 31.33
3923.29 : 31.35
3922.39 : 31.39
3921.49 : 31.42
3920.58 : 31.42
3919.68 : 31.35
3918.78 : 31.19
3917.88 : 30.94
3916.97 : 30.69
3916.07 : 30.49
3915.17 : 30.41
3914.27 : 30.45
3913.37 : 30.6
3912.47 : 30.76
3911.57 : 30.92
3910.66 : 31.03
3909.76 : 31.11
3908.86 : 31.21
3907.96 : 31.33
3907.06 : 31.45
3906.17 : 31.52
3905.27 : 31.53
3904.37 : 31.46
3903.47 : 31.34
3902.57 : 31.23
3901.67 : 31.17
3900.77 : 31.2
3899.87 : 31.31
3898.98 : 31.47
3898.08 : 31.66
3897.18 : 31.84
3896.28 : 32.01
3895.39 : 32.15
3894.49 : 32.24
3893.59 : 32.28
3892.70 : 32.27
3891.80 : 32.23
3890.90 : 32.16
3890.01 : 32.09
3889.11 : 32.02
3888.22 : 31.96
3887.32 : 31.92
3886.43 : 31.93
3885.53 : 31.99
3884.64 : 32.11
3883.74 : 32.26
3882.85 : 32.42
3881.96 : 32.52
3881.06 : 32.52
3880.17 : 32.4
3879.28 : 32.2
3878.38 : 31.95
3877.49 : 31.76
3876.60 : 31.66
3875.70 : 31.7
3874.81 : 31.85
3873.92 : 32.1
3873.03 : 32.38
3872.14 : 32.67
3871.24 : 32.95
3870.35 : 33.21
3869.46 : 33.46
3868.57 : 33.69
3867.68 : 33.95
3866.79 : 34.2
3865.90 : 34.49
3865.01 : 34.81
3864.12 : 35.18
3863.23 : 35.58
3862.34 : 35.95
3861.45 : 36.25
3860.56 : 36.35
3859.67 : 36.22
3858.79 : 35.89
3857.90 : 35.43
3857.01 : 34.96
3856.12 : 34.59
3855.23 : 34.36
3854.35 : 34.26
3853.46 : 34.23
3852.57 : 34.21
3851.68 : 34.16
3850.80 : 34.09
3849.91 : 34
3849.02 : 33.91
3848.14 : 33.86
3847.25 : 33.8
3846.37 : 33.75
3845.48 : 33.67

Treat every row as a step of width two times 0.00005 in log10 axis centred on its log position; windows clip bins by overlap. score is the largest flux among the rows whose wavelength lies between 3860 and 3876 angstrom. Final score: 36.35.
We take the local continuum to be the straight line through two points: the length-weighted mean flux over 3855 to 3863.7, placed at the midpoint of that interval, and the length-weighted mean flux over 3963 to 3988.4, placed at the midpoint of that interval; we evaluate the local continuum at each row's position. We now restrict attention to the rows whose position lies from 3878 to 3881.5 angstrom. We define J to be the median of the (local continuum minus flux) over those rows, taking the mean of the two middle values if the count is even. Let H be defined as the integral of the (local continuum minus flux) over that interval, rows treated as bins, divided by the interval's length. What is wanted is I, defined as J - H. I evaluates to -0.03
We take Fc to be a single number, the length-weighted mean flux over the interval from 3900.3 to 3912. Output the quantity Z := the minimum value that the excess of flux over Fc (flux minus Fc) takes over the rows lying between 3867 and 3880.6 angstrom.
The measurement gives 0.4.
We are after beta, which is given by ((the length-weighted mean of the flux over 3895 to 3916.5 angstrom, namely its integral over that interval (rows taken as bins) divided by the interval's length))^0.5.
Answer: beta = 5.59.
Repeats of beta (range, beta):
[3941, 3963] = 5.53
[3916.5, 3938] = 5.59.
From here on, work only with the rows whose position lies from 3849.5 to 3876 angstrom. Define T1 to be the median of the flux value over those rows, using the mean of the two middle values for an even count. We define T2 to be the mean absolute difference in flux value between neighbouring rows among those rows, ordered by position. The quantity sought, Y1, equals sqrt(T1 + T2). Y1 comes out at 5.87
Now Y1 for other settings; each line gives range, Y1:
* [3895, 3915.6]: 5.61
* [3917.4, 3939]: 5.61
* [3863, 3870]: 5.89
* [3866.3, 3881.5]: 5.71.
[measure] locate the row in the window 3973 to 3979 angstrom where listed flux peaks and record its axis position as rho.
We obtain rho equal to 3973.29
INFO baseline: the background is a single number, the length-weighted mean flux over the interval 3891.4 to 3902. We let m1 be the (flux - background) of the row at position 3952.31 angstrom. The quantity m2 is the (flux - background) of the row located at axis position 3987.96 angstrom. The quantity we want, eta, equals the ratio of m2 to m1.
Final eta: 2.5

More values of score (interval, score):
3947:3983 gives 30.7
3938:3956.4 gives 30.81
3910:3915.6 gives 31.03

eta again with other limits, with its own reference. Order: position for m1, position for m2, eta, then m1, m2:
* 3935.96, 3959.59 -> 1.1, -1.1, -1.3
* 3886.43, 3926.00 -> -4.0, 0.1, -0.4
